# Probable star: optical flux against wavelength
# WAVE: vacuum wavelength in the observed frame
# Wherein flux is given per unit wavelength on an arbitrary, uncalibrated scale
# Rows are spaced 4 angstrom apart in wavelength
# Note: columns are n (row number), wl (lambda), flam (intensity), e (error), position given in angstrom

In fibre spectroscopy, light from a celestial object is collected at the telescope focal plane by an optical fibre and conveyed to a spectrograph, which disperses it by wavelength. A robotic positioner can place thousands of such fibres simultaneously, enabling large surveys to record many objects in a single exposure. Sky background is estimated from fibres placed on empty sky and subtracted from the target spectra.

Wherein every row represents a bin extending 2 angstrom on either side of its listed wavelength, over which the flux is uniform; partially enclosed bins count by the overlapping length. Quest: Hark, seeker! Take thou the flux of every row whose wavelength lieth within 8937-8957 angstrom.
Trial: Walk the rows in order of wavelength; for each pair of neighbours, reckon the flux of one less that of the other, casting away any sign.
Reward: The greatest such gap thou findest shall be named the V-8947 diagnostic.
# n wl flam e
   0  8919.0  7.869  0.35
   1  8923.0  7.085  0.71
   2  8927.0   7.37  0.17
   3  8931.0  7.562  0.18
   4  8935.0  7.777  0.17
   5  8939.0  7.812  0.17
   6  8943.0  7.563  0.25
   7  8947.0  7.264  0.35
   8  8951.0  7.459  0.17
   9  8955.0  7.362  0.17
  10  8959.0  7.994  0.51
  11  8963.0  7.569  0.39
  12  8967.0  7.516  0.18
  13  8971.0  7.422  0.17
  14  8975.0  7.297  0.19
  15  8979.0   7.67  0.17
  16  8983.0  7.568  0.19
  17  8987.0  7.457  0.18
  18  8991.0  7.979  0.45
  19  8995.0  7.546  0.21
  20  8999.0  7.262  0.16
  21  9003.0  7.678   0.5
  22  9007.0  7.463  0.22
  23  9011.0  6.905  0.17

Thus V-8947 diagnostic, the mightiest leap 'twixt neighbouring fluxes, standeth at 0.30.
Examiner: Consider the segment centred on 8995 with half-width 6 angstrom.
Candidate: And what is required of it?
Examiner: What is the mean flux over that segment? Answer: 7.60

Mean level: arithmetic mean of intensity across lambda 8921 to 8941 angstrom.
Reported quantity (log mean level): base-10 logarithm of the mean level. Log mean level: 0.876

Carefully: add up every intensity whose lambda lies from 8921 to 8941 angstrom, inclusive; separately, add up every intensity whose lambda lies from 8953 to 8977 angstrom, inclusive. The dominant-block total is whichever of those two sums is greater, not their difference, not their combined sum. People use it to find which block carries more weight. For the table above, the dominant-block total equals 45.2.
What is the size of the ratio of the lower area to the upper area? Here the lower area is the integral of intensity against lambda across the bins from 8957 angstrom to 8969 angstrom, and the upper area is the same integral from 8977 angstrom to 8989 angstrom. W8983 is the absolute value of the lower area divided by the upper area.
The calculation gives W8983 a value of 1.02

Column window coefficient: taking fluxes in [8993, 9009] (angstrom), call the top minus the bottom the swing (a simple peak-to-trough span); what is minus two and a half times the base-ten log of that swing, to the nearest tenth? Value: 1.0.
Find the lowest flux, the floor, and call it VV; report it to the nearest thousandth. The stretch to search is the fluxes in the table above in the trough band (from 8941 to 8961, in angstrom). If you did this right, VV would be 7.264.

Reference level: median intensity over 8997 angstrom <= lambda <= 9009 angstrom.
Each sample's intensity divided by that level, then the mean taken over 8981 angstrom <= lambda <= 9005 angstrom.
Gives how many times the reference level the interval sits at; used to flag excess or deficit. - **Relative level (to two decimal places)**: 1.02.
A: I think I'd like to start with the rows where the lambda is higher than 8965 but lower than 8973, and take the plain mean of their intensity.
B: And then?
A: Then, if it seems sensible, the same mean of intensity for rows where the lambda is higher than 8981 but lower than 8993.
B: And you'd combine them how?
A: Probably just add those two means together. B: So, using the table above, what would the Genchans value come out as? 15.1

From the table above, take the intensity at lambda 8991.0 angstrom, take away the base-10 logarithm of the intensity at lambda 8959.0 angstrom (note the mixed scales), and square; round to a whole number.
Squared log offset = 50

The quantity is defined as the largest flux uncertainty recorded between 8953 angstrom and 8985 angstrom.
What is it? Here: 0.51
